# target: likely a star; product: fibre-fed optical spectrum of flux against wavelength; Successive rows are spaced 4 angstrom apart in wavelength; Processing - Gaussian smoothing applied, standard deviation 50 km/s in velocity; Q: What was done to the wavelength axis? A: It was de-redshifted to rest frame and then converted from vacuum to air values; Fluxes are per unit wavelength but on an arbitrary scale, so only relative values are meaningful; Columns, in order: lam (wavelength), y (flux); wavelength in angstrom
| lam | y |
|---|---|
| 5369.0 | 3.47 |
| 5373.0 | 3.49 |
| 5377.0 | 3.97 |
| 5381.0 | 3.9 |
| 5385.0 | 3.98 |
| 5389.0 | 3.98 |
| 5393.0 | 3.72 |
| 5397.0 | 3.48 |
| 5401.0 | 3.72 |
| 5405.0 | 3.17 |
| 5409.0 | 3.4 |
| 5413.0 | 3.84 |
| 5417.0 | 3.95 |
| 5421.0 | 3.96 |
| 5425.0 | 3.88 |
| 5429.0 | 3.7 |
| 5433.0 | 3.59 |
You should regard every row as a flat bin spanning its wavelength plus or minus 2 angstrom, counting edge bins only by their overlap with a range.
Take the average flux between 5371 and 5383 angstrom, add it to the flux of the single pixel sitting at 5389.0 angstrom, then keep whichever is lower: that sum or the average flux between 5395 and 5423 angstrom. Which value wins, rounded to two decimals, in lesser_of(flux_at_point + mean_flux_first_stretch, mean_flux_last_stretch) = 3.65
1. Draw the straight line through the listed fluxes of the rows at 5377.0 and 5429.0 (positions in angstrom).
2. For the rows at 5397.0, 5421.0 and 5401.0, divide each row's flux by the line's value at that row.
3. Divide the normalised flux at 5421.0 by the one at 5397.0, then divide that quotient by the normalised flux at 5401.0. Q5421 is 1.22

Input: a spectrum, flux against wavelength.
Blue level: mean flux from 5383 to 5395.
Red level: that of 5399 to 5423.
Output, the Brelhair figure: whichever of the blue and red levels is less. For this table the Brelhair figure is 3.67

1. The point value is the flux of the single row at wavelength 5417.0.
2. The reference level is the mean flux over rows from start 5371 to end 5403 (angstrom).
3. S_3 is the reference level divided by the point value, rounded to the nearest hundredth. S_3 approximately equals 0.96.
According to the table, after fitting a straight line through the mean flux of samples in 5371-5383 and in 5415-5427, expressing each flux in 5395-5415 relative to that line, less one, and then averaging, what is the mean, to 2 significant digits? -0.092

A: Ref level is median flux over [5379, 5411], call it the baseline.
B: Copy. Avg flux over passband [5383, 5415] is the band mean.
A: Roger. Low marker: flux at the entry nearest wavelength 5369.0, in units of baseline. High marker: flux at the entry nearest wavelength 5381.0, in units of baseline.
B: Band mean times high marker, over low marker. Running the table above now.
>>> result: 4.1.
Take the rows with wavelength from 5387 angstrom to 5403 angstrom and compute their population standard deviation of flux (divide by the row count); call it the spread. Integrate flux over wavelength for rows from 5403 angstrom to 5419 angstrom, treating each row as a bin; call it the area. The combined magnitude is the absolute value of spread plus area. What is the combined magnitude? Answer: 58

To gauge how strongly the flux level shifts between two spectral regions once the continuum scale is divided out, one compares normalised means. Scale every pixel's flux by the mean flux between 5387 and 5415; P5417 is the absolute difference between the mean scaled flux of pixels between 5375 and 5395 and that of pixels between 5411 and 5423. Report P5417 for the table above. 0.00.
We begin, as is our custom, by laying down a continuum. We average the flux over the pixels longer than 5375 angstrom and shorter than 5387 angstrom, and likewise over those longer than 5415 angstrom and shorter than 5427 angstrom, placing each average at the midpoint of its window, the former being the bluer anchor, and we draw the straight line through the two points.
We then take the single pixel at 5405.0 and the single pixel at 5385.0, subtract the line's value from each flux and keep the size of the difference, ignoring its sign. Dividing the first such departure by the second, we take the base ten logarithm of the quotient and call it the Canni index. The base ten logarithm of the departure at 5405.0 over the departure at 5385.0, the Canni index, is 1.4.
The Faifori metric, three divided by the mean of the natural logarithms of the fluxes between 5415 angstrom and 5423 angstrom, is 2.18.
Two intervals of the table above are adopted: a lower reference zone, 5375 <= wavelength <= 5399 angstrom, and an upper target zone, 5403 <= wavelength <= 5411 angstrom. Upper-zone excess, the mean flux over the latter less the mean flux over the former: -0.55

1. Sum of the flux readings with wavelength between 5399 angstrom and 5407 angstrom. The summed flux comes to 6.89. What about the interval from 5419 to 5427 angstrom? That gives 7.84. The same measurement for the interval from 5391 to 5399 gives 7.20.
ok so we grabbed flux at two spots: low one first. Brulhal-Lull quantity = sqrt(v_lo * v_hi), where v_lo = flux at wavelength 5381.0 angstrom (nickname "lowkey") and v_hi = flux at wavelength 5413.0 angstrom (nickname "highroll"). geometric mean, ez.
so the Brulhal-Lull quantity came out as 3.87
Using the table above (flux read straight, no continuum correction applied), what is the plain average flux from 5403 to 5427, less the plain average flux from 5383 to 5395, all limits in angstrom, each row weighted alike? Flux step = -0.19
